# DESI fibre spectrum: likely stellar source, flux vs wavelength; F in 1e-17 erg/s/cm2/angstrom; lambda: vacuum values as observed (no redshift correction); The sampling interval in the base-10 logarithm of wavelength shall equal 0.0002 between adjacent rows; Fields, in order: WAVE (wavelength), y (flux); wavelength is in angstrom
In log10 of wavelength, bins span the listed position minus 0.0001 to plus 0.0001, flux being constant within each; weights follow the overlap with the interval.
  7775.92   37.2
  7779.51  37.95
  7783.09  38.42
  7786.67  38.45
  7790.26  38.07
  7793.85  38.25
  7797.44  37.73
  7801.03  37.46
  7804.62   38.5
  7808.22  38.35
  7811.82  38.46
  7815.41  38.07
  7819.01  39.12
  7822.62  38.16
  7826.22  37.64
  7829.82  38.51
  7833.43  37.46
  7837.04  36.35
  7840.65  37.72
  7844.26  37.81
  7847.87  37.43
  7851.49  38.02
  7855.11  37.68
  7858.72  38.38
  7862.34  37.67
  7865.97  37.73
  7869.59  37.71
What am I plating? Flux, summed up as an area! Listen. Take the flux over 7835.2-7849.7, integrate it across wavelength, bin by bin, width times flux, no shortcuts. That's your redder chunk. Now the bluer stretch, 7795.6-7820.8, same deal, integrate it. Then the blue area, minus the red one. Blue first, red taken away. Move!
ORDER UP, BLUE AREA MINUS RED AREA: 423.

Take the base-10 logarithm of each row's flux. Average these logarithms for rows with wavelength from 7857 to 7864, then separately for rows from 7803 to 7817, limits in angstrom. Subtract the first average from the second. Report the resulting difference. 0.0037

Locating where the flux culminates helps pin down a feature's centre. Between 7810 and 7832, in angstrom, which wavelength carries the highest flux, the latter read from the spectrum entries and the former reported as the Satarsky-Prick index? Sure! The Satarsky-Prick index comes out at 7819.01 angstrom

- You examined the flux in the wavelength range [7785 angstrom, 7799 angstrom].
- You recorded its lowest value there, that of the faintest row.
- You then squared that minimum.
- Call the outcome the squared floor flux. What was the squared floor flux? 1424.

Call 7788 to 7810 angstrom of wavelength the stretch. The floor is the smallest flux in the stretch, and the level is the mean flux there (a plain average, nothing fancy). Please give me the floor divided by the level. 0.984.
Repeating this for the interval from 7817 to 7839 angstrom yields 0.960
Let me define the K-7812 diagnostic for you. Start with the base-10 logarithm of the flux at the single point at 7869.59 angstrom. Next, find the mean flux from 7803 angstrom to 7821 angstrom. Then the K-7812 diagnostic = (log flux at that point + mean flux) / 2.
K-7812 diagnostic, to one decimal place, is 20.0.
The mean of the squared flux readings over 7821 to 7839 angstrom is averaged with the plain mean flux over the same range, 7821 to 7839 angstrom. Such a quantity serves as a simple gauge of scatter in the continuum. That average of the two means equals 727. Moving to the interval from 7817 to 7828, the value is 753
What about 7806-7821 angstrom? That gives 760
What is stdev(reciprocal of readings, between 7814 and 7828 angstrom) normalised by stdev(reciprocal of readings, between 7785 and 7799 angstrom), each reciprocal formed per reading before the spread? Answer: 2.0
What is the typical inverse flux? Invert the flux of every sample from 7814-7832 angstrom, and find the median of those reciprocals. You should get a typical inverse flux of 0.0262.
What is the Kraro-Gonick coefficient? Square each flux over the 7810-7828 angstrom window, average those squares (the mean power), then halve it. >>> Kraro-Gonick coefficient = 733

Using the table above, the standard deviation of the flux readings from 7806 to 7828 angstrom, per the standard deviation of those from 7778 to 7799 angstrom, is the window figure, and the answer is 1.7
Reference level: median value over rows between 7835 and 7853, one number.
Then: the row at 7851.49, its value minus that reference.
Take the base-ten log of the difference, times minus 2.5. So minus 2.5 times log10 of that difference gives 1.3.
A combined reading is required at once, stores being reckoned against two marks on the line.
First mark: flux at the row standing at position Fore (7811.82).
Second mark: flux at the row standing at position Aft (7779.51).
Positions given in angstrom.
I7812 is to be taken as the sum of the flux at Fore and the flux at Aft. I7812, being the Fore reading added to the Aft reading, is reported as 76.4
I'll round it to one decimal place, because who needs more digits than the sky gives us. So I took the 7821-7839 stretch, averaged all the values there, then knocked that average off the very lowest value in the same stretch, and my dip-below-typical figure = -1.3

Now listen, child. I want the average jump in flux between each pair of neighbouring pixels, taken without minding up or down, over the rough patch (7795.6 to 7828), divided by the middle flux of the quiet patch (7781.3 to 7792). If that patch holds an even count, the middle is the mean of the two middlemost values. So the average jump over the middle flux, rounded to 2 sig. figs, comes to 0.015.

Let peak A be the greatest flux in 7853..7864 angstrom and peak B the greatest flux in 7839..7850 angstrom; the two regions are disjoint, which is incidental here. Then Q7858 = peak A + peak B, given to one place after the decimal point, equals 76.2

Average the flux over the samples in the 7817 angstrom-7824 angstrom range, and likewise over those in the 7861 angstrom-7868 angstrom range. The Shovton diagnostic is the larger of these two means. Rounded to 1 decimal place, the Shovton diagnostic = 38.6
